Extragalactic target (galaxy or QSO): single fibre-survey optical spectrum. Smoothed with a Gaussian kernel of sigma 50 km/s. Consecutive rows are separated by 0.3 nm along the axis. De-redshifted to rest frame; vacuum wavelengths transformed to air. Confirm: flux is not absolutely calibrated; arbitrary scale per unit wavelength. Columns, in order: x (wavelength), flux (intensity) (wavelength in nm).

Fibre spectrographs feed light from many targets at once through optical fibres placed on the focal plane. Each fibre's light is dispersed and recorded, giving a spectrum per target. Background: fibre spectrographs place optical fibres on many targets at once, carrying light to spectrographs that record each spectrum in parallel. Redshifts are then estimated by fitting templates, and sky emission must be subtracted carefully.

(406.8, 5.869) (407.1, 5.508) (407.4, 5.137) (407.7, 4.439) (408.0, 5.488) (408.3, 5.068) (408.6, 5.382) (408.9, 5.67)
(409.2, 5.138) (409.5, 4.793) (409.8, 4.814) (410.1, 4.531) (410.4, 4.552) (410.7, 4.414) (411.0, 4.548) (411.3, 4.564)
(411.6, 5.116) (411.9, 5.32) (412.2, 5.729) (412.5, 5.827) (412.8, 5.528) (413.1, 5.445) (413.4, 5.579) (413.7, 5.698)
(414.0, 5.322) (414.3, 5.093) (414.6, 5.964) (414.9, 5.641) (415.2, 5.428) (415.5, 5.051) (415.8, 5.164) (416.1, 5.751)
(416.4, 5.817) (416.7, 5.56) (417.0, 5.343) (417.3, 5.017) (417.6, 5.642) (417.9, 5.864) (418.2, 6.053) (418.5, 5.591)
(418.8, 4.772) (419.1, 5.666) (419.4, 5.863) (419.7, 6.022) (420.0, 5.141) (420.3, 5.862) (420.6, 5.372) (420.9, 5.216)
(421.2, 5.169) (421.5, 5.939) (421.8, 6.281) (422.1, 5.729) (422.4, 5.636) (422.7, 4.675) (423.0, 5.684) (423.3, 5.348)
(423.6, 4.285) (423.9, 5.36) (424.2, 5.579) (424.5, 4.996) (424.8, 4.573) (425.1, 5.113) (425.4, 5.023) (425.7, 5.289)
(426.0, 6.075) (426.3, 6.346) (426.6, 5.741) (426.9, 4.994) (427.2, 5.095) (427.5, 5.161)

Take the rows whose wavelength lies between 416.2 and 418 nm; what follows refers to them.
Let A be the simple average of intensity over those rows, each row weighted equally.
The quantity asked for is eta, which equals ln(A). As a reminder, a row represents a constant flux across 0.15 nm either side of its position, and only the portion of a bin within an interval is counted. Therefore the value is 1.71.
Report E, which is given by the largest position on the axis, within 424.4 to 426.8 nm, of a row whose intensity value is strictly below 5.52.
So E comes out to 425.7 nm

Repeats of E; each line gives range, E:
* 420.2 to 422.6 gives 421.2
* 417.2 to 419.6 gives 418.8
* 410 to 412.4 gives 411.9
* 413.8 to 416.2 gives 415.8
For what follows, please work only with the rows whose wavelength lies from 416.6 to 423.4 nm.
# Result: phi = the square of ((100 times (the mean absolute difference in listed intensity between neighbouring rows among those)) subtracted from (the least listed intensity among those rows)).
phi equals 1841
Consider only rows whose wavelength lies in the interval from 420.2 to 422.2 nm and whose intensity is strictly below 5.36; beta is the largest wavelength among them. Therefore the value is 421.2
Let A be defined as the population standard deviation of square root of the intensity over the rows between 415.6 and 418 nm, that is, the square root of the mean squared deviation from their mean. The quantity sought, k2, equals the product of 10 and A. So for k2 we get 0.63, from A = 0.063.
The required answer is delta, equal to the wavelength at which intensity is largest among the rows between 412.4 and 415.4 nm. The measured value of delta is 414.6 nm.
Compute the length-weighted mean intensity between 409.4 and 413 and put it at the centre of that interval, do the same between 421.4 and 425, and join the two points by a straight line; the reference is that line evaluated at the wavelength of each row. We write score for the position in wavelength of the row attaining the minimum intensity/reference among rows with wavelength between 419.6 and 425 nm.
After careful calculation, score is 423.6 nm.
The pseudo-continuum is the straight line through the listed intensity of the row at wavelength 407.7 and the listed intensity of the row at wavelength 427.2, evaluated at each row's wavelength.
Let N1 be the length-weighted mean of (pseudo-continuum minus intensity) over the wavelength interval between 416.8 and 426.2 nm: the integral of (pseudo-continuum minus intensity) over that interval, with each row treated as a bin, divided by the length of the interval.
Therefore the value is -0.5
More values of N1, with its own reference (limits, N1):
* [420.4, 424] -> -0.5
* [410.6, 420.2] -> -0.7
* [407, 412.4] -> -0.5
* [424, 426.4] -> -0.3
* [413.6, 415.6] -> -0.8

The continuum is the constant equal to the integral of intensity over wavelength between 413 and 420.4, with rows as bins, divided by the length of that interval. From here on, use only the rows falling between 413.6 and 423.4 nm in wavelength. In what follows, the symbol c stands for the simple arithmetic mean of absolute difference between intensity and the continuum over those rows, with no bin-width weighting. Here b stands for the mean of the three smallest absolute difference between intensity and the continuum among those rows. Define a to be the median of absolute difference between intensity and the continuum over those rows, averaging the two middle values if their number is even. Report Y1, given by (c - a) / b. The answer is 0.02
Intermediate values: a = 0.32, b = 0.06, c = 0.32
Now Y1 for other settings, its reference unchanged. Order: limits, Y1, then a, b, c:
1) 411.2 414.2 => 1.23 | 0.20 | 0.05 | 0.26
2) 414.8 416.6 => 0.06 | 0.25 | 0.14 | 0.26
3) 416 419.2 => 1.04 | 0.22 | 0.07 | 0.29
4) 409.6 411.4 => -0.02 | 0.98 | 0.89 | 0.96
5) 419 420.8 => -0.12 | 0.33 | 0.21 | 0.31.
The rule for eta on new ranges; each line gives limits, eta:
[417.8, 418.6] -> 1.76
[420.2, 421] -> 1.70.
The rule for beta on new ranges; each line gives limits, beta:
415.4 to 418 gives 417.3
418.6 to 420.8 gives 420.0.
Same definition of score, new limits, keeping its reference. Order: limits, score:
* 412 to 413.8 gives 413.1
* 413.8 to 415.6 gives 415.5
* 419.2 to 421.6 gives 421.2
